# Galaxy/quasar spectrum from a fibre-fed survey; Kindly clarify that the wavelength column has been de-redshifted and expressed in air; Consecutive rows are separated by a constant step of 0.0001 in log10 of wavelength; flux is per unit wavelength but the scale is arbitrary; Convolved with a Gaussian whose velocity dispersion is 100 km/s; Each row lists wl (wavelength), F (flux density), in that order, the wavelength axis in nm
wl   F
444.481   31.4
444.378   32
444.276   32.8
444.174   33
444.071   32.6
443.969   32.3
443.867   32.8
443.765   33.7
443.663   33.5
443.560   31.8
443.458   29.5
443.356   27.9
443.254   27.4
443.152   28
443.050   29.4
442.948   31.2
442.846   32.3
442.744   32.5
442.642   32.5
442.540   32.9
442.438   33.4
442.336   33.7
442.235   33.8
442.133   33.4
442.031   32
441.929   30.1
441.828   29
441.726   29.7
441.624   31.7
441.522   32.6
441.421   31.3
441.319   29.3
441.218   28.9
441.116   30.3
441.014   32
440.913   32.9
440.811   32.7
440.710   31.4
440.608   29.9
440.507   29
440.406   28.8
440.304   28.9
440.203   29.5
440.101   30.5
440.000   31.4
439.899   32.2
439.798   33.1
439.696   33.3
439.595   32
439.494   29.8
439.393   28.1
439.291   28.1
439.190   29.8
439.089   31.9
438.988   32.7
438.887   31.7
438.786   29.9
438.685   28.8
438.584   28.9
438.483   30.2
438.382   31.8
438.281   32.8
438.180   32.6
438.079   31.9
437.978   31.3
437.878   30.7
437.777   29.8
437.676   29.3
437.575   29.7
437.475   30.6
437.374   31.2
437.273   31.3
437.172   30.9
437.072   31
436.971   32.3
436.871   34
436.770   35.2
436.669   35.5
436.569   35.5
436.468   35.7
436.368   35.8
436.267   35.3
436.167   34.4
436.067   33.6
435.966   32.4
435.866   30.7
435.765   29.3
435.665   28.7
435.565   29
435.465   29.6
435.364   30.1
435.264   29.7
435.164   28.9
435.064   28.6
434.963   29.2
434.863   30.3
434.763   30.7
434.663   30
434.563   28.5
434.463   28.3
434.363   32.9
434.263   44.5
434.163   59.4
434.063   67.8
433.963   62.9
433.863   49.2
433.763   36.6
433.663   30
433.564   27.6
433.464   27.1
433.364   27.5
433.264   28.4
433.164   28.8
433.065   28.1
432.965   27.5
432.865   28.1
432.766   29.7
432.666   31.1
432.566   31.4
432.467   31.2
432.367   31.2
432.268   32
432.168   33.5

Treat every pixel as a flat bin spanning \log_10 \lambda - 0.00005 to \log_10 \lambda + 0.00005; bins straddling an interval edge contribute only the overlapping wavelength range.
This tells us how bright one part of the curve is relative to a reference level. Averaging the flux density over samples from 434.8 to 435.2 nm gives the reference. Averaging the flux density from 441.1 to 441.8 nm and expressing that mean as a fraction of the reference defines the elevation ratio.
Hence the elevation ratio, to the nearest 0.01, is 1.04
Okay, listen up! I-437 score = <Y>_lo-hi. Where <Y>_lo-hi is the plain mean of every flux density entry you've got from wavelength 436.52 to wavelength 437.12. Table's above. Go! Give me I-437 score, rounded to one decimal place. 33.9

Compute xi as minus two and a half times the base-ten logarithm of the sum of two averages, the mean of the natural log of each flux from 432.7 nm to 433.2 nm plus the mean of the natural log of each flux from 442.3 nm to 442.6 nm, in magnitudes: -2.09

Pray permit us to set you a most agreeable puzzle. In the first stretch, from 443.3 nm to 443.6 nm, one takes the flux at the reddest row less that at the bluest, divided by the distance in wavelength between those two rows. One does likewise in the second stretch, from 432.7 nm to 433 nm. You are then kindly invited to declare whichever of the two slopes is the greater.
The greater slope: 19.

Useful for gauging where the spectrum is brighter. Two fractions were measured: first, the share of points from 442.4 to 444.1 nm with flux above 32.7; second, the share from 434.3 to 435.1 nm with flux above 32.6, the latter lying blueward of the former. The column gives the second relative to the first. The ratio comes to 0.4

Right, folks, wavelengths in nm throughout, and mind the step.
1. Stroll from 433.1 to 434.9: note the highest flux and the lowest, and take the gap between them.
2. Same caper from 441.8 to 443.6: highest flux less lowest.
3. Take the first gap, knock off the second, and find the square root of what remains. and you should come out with 5.9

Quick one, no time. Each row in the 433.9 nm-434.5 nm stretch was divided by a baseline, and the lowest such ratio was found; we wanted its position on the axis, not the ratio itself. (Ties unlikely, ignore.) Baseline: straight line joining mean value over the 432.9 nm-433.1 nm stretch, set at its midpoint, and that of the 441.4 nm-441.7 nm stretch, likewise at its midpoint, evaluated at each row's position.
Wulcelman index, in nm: 434.463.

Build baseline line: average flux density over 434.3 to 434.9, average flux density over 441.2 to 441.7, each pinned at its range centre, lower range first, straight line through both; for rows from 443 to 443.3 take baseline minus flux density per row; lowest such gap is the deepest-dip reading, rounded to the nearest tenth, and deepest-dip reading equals 1.5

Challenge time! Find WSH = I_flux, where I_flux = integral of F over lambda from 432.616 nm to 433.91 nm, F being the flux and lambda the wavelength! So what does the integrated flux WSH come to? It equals 40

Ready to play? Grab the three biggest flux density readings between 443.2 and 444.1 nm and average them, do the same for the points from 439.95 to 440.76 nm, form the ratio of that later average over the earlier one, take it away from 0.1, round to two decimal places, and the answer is -0.97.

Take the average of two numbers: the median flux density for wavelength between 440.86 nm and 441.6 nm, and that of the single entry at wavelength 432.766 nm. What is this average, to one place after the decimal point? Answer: 30.5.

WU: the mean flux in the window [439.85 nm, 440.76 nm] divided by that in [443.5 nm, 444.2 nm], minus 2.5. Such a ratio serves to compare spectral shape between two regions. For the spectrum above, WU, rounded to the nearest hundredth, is -1.58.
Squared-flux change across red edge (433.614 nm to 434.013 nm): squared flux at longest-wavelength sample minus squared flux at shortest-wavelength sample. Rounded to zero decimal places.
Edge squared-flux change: 3056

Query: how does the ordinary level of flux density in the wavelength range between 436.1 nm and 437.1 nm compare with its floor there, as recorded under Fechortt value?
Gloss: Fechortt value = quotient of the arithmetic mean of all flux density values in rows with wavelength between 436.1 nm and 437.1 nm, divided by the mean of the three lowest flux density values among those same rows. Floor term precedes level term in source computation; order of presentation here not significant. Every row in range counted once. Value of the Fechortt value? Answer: 1.06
